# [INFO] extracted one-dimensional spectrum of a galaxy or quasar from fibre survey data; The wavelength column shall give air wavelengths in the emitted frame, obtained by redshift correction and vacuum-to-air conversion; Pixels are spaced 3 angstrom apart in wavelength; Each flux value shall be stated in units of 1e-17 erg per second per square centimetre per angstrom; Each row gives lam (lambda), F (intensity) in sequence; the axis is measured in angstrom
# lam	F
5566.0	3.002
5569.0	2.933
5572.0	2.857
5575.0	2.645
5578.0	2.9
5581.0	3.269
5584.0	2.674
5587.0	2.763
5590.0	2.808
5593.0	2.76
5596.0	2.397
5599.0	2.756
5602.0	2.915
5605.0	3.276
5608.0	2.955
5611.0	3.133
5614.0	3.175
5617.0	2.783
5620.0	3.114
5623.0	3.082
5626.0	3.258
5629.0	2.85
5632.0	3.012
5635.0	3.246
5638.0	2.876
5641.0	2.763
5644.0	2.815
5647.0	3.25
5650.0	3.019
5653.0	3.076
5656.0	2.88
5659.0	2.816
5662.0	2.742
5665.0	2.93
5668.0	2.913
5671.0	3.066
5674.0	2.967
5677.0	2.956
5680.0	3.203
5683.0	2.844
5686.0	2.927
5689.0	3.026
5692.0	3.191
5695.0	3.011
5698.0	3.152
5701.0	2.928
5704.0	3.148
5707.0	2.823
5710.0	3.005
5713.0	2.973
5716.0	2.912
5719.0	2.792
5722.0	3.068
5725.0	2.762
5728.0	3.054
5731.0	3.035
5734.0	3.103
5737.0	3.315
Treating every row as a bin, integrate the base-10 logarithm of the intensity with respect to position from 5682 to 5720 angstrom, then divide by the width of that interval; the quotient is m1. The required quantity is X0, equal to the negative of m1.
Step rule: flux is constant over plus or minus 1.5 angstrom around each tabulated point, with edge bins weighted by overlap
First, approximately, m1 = 0.474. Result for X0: -0.474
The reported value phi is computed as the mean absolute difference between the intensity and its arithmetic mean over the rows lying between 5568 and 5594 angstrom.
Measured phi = 0.128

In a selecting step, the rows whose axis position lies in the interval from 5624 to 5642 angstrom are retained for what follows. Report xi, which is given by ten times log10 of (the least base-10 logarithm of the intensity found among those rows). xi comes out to -3.55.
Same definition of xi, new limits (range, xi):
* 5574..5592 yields -3.74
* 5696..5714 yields -3.46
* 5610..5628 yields -3.52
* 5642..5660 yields -3.47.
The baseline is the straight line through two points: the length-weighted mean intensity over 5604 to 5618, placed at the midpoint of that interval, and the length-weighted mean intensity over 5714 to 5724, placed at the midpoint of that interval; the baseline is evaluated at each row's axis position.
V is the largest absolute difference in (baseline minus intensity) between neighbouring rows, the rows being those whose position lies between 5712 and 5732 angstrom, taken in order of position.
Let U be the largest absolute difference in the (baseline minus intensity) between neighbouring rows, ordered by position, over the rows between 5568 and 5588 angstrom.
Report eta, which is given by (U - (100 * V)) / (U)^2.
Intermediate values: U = 0.59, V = 0.30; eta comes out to -85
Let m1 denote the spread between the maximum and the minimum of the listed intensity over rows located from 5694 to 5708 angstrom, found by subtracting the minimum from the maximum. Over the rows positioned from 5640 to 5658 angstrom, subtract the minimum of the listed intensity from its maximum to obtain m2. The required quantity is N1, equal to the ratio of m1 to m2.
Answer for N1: 0.7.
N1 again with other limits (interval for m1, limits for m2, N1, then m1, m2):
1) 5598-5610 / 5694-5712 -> 1.6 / 0.520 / 0.33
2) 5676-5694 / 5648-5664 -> 1.1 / 0.359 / 0.33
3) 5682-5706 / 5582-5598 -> 0.8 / 0.347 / 0.41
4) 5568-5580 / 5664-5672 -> 1.9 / 0.288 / 0.15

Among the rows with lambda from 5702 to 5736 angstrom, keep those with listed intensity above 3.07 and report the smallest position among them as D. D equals 5704.0 angstrom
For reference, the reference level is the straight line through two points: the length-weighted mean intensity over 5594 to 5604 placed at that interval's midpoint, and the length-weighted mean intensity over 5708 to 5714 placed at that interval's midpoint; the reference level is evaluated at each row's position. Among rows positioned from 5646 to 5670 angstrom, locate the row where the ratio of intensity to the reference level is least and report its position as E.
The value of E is 5662.0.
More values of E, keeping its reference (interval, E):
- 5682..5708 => 5707.0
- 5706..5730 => 5725.0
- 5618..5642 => 5641.0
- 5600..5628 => 5617.0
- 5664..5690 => 5683.0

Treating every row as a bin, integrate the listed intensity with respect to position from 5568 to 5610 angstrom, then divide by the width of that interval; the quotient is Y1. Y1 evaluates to 2.85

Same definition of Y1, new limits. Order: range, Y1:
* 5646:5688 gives 2.97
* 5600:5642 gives 3.03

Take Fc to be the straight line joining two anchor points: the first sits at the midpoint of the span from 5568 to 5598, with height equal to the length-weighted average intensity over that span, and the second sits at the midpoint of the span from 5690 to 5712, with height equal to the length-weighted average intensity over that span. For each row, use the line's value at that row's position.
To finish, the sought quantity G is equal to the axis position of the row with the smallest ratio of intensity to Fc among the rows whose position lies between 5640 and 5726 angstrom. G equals 5725.0 angstrom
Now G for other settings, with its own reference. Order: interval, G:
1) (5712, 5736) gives 5725.0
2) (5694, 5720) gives 5719.0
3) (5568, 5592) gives 5575.0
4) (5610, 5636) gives 5617.0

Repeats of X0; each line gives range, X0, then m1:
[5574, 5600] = -0.442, 0.442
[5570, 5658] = -0.467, 0.467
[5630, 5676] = -0.470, 0.470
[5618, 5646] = -0.477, 0.477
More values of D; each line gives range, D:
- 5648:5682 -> 5653.0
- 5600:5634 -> 5605.0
